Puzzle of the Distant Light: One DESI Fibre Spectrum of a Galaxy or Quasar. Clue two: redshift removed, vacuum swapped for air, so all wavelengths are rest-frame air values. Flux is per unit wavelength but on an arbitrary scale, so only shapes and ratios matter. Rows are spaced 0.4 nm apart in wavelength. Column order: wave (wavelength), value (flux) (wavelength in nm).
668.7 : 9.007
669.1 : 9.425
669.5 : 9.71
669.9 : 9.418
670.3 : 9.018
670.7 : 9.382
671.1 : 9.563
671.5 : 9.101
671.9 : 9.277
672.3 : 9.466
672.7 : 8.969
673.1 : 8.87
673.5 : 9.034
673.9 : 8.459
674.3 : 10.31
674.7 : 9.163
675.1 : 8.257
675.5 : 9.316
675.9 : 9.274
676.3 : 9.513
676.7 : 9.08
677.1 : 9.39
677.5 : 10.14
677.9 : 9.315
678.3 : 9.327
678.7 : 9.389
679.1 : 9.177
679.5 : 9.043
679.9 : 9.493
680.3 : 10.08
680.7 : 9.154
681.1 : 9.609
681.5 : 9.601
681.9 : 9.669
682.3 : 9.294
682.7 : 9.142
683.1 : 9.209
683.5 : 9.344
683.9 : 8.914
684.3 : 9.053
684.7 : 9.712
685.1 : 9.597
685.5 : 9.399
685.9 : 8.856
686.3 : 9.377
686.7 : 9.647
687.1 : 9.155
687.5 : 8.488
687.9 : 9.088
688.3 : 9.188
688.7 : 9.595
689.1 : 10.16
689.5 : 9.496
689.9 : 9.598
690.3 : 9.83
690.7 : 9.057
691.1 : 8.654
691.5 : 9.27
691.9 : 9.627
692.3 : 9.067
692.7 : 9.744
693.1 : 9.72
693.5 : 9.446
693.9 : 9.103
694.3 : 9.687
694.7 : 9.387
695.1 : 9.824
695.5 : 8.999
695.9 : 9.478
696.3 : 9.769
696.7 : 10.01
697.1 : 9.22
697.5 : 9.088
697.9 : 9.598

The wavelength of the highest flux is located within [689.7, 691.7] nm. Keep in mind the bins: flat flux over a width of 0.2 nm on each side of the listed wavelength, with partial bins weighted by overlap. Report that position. 690.3 nm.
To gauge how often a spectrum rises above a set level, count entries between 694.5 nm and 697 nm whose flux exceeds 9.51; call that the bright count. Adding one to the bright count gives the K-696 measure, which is 4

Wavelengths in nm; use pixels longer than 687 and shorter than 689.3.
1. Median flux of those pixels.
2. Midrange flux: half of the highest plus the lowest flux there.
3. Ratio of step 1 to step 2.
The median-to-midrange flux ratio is 0.98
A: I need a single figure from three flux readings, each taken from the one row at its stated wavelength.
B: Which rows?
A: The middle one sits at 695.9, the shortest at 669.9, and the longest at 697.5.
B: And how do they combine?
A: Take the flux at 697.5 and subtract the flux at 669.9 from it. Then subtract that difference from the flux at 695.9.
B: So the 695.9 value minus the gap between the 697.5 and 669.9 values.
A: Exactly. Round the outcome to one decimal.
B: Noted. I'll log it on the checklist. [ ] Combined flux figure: 9.8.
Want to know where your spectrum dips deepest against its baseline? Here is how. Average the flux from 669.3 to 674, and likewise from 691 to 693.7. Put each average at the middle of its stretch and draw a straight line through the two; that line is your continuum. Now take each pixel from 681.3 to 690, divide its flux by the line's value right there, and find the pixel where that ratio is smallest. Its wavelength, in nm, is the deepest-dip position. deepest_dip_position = 687.5 nm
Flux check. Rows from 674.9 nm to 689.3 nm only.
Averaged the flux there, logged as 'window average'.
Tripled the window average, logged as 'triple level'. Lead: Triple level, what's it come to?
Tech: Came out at 28.0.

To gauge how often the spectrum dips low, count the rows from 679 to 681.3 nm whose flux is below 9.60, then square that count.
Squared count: 16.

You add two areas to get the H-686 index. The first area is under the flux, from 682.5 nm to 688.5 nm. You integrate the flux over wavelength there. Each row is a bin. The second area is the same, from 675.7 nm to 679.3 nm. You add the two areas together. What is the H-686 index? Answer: 89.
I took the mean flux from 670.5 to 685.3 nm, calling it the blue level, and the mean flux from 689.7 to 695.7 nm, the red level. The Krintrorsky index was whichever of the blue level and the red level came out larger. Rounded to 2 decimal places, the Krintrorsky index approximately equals 9.40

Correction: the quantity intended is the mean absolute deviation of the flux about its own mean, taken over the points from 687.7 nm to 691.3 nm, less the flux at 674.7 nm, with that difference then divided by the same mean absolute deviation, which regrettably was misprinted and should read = -24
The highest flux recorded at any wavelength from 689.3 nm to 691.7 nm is 9.83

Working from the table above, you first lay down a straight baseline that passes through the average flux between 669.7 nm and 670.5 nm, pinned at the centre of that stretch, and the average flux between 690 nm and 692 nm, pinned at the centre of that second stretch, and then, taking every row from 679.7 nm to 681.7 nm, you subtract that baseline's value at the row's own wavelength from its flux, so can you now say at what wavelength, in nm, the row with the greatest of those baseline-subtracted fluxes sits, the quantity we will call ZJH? 680.3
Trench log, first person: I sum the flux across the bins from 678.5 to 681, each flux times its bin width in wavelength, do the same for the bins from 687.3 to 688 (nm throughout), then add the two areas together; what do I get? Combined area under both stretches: 30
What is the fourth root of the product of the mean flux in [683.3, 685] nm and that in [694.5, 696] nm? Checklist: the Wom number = 3.06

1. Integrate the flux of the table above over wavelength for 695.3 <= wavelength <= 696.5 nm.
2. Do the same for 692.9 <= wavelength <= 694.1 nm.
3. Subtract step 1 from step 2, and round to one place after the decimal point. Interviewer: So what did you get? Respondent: 0.0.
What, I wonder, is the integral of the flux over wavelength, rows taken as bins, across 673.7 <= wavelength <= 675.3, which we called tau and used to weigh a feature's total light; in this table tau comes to 14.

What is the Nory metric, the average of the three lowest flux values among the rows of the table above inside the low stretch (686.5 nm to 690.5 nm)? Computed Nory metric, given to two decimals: 8.91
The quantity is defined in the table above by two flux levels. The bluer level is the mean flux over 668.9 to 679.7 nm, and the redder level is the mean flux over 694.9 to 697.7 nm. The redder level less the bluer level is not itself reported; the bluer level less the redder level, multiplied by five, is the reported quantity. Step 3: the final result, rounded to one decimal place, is -1.1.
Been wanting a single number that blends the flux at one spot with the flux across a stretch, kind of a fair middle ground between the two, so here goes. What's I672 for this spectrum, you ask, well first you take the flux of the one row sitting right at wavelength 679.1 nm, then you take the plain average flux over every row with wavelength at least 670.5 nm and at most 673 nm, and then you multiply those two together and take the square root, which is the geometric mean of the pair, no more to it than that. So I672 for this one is 9.23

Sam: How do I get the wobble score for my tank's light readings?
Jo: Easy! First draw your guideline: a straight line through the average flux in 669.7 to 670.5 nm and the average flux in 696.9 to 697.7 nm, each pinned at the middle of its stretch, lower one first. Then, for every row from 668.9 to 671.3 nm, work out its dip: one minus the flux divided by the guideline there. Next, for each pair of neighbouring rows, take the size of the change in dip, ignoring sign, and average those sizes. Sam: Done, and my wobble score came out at 0.033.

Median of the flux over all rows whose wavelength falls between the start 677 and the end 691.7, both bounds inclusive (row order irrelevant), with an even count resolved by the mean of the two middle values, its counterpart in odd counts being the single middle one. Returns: 9.34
